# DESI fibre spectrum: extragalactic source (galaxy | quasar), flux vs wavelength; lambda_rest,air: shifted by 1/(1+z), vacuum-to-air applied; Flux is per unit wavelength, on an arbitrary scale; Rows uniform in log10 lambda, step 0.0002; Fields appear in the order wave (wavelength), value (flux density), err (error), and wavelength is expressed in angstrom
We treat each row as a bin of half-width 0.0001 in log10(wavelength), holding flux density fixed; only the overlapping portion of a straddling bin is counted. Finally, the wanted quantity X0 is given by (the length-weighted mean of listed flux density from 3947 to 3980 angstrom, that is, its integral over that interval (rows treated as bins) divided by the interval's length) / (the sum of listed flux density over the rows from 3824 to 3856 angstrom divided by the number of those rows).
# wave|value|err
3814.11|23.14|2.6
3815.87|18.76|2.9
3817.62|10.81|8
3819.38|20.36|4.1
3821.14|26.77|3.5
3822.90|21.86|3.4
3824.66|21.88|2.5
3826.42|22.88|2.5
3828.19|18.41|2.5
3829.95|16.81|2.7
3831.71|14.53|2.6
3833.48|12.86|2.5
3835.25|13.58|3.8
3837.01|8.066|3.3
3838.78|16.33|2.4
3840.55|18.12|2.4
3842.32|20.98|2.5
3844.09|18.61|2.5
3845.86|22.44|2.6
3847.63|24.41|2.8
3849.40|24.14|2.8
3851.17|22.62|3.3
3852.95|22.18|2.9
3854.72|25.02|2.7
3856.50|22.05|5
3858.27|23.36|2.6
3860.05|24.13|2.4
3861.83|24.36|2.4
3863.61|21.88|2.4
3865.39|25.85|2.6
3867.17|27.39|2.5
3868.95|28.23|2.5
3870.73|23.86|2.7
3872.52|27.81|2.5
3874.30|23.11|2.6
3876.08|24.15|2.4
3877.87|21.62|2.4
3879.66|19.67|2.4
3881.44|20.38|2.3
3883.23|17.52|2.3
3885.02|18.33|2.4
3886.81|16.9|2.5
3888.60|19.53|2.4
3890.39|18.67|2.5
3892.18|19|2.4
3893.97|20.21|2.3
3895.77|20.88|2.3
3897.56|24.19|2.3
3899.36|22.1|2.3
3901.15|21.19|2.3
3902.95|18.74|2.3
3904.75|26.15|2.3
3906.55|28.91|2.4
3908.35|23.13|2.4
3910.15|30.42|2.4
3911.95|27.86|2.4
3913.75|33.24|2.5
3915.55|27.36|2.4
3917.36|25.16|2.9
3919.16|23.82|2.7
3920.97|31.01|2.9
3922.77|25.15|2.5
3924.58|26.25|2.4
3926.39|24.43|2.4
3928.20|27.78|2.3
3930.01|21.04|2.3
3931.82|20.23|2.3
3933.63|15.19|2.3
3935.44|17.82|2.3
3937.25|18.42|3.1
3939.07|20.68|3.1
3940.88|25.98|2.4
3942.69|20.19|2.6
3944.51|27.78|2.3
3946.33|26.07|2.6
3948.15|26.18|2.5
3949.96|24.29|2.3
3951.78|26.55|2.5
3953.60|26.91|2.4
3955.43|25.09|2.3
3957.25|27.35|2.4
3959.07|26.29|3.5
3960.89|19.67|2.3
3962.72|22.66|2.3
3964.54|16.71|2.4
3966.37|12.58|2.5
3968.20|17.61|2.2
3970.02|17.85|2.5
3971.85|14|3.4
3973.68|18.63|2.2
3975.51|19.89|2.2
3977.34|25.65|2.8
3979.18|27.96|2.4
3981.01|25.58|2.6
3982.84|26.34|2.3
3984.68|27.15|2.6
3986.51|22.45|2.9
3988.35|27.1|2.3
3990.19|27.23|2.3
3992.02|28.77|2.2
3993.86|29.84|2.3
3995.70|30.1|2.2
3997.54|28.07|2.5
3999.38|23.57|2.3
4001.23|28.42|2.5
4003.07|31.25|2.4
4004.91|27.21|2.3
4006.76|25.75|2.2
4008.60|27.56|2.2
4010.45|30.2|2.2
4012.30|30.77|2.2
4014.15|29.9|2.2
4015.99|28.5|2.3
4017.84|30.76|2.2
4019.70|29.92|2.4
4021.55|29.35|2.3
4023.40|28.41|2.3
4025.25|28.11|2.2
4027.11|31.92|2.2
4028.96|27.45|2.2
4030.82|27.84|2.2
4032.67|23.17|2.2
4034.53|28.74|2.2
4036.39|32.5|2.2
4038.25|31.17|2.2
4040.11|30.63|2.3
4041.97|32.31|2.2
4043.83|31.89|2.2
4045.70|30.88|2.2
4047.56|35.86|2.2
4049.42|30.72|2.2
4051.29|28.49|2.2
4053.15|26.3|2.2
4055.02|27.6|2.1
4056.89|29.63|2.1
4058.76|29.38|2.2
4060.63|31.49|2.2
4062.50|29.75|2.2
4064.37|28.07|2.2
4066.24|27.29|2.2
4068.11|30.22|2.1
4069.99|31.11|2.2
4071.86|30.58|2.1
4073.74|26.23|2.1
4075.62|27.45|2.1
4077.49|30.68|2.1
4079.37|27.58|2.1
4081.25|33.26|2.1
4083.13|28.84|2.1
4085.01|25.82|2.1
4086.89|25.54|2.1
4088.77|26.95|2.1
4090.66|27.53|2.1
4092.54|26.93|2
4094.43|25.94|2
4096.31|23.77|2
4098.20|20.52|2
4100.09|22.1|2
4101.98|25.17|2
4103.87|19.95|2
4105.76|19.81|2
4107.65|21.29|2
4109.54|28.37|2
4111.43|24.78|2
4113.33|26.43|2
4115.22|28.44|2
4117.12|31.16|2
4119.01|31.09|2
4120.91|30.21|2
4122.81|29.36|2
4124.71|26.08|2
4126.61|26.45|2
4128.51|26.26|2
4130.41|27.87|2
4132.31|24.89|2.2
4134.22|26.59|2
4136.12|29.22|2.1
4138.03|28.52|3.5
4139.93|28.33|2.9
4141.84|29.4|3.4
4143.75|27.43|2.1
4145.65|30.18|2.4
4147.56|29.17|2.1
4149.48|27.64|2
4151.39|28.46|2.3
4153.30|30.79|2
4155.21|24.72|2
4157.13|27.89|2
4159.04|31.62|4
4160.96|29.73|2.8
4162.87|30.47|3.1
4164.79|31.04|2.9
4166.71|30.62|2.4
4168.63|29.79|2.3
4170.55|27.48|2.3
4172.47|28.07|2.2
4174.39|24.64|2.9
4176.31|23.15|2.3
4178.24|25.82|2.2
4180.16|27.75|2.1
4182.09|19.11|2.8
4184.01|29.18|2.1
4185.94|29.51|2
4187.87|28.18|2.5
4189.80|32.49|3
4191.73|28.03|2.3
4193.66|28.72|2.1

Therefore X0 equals 1.15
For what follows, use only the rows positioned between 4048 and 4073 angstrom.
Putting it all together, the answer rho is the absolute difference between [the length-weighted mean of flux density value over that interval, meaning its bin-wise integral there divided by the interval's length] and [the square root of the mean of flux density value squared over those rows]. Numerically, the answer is 0.07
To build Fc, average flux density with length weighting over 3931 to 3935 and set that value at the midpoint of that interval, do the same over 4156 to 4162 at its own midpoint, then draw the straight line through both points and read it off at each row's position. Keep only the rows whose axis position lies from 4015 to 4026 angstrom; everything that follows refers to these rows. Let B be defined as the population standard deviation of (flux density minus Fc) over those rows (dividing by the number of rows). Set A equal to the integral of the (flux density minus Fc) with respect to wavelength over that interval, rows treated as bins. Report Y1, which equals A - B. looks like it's 75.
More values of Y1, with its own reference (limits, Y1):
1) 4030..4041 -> 62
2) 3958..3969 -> -3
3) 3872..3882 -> 77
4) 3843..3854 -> 99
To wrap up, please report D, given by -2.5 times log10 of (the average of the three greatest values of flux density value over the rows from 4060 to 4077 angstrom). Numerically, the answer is -3.73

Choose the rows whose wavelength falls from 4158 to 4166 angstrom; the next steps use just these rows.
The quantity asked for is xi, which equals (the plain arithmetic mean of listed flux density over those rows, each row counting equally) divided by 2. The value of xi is 15.4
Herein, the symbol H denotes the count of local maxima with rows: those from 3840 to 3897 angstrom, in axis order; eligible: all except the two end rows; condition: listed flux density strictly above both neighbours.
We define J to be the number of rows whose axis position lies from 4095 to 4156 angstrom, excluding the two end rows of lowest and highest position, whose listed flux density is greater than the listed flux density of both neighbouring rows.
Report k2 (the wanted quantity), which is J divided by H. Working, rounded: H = 10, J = 9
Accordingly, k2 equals 0.90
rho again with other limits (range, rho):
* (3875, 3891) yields 0.05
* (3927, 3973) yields 0.48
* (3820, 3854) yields 0.51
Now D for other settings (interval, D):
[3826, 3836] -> -3.22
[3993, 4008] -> -3.71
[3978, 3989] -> -3.59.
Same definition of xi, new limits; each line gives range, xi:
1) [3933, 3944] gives 9.9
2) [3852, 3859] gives 11.6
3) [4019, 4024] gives 14.6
